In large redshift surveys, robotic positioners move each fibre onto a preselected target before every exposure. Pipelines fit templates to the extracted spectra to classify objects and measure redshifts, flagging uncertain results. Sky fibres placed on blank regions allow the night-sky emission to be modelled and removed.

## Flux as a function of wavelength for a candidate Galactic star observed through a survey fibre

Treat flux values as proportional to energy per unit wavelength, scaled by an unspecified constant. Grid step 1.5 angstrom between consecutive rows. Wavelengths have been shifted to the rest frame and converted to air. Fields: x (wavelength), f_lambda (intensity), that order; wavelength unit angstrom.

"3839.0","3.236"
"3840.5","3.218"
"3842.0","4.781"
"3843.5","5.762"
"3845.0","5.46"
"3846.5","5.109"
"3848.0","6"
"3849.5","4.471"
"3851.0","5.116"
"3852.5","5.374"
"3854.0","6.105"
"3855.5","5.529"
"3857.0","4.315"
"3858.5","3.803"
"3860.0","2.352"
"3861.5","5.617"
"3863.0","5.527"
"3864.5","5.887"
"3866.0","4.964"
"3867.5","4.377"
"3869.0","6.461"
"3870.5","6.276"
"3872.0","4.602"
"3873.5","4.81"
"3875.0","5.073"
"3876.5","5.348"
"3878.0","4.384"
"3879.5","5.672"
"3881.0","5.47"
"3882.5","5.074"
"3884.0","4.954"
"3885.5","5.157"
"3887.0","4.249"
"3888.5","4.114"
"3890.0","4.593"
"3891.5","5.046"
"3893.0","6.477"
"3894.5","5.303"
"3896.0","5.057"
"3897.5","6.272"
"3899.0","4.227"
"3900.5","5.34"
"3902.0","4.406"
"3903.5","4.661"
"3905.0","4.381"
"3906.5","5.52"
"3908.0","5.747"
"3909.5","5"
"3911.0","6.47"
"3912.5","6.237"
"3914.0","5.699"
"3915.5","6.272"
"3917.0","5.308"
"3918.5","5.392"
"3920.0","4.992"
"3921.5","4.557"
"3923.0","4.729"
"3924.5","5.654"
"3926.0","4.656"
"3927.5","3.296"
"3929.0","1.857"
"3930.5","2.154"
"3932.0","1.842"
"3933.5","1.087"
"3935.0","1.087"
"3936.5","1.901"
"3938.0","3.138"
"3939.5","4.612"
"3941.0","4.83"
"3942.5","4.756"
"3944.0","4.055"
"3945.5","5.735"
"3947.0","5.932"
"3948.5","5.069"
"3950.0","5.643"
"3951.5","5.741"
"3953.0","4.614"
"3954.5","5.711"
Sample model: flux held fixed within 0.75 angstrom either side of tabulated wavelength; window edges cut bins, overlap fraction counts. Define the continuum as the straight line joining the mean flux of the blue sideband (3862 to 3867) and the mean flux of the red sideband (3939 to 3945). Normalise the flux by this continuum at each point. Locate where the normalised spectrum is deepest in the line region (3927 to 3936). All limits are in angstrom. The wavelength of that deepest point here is 3933.5 angstrom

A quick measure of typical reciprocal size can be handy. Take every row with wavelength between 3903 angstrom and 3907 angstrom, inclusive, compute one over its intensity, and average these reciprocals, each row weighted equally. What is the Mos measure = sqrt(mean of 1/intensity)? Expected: 0.46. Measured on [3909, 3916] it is 0.41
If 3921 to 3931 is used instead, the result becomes 0.55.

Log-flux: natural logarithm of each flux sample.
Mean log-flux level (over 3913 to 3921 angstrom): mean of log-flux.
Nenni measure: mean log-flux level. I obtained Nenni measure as 1.71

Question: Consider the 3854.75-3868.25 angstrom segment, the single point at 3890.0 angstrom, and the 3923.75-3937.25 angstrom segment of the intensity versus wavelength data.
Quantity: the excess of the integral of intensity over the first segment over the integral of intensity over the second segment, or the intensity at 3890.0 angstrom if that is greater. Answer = 28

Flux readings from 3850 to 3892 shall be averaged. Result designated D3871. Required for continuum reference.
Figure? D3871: 5.0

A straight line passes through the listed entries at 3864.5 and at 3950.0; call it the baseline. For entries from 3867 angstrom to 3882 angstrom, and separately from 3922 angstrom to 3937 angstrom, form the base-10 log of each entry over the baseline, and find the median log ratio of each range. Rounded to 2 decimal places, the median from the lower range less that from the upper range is 0.40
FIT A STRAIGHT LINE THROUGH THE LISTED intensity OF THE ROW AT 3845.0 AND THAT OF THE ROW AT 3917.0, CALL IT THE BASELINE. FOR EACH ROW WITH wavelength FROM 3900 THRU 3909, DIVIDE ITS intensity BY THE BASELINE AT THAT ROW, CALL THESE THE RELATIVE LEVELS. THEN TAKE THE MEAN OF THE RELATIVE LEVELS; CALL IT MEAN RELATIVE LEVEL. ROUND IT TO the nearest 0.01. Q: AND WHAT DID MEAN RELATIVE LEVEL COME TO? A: 0.94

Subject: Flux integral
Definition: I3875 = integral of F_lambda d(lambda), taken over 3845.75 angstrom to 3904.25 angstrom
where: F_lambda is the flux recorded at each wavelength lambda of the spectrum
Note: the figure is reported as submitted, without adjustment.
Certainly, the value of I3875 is 296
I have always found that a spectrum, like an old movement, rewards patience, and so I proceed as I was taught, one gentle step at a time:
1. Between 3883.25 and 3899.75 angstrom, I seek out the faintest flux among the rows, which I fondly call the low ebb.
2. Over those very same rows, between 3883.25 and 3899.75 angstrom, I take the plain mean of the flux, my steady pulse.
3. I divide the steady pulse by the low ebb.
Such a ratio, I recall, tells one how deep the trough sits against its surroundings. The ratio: 1.23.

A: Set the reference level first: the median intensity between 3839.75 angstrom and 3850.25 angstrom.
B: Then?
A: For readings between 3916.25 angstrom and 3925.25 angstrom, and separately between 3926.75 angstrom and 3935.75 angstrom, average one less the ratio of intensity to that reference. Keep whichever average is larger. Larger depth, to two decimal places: 0.63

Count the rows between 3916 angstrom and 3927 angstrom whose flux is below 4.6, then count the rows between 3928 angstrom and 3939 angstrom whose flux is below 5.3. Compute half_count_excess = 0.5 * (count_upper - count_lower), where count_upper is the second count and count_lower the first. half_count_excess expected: 3.0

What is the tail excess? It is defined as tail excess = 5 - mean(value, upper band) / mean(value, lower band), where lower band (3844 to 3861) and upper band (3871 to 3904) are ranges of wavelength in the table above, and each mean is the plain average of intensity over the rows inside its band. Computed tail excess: 3.97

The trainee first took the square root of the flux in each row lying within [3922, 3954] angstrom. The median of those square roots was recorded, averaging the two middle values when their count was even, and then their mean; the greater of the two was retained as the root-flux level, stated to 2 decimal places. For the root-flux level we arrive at 2.15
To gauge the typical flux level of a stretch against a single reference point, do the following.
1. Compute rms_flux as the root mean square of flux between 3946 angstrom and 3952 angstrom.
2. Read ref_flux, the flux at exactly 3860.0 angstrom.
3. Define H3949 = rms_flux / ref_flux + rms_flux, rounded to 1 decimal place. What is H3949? 8.0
